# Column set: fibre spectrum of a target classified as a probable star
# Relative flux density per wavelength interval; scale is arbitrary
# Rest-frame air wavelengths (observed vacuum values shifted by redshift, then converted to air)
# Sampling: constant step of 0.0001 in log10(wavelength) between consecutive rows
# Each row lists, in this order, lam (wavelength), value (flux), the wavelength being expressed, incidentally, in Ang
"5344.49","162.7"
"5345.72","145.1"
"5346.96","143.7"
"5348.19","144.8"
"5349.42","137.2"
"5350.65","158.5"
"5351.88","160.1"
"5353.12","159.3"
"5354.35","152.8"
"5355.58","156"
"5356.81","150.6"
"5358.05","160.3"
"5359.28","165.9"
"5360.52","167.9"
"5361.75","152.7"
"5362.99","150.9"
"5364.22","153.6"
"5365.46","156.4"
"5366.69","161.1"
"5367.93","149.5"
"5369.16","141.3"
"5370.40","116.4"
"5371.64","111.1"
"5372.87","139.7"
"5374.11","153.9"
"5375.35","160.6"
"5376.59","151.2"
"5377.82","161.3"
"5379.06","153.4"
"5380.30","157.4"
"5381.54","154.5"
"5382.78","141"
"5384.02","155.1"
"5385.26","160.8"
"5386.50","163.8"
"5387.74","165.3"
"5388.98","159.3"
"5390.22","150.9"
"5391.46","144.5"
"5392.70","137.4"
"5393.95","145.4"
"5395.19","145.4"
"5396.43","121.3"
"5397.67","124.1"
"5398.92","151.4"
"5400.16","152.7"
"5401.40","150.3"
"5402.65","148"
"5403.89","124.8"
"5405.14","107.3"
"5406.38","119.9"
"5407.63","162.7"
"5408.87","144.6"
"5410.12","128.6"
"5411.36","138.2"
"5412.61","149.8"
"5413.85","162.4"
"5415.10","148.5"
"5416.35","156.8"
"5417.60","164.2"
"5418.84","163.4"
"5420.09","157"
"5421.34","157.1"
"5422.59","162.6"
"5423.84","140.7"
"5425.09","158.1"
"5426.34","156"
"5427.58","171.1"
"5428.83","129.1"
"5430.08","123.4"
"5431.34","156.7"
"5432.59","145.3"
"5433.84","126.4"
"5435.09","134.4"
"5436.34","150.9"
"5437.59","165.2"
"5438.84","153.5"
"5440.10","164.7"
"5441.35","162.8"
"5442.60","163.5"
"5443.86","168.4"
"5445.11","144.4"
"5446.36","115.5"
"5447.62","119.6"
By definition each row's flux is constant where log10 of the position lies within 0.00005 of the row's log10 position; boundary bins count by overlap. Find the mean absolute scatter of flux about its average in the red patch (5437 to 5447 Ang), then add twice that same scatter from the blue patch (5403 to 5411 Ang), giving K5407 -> 42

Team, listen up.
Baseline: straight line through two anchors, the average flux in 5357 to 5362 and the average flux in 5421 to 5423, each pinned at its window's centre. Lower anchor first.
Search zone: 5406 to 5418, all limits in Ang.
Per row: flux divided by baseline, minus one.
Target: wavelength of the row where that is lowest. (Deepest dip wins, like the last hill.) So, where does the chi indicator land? 5406.38 Ang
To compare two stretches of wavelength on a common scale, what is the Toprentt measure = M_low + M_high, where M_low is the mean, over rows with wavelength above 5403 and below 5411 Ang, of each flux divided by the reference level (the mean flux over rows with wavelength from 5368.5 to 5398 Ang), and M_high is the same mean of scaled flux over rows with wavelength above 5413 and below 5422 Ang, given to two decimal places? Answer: 1.98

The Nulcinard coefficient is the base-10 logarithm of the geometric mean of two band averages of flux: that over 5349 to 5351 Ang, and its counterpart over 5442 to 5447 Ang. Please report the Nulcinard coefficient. 2.17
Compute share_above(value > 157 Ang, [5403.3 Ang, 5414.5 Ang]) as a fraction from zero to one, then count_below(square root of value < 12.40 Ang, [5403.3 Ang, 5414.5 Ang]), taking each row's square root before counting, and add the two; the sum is 7.2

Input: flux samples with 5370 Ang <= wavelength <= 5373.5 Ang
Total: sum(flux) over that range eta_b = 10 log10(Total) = 25.6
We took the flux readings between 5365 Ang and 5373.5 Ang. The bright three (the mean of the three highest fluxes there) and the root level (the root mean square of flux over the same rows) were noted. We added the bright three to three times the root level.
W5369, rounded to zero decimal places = 577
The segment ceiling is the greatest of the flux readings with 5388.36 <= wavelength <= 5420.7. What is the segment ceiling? 164.2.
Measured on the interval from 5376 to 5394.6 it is 165.3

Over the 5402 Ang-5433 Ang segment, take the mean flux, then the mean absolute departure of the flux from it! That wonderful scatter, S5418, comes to 13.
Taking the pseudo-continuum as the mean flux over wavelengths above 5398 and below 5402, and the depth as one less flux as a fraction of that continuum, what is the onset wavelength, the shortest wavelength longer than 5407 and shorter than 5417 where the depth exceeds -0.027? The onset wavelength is 5408.87 Ang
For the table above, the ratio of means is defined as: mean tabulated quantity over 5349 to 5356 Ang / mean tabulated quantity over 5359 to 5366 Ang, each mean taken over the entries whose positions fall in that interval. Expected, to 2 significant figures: 0.98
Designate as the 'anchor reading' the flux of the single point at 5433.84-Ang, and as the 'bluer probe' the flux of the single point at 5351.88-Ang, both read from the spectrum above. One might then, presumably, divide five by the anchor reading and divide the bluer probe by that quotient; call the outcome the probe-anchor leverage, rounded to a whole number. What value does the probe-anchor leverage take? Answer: 4047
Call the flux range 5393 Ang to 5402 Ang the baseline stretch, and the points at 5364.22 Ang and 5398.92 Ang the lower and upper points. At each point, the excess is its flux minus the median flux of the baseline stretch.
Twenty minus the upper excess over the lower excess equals 19.3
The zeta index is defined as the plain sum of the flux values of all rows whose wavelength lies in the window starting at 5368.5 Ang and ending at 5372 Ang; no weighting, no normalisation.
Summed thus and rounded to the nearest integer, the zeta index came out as 369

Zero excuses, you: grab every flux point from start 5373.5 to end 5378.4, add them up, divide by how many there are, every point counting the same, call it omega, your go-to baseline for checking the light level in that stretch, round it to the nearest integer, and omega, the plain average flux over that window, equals 157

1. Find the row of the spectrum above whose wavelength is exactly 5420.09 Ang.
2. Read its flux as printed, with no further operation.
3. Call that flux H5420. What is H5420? 157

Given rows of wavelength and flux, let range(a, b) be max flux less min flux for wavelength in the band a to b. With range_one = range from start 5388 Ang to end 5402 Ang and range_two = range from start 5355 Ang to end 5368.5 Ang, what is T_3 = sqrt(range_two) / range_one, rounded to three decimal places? 0.113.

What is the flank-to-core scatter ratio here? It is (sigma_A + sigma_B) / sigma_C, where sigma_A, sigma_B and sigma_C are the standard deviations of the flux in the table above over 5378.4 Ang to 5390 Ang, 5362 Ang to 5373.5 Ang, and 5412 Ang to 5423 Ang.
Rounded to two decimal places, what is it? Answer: 4.26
